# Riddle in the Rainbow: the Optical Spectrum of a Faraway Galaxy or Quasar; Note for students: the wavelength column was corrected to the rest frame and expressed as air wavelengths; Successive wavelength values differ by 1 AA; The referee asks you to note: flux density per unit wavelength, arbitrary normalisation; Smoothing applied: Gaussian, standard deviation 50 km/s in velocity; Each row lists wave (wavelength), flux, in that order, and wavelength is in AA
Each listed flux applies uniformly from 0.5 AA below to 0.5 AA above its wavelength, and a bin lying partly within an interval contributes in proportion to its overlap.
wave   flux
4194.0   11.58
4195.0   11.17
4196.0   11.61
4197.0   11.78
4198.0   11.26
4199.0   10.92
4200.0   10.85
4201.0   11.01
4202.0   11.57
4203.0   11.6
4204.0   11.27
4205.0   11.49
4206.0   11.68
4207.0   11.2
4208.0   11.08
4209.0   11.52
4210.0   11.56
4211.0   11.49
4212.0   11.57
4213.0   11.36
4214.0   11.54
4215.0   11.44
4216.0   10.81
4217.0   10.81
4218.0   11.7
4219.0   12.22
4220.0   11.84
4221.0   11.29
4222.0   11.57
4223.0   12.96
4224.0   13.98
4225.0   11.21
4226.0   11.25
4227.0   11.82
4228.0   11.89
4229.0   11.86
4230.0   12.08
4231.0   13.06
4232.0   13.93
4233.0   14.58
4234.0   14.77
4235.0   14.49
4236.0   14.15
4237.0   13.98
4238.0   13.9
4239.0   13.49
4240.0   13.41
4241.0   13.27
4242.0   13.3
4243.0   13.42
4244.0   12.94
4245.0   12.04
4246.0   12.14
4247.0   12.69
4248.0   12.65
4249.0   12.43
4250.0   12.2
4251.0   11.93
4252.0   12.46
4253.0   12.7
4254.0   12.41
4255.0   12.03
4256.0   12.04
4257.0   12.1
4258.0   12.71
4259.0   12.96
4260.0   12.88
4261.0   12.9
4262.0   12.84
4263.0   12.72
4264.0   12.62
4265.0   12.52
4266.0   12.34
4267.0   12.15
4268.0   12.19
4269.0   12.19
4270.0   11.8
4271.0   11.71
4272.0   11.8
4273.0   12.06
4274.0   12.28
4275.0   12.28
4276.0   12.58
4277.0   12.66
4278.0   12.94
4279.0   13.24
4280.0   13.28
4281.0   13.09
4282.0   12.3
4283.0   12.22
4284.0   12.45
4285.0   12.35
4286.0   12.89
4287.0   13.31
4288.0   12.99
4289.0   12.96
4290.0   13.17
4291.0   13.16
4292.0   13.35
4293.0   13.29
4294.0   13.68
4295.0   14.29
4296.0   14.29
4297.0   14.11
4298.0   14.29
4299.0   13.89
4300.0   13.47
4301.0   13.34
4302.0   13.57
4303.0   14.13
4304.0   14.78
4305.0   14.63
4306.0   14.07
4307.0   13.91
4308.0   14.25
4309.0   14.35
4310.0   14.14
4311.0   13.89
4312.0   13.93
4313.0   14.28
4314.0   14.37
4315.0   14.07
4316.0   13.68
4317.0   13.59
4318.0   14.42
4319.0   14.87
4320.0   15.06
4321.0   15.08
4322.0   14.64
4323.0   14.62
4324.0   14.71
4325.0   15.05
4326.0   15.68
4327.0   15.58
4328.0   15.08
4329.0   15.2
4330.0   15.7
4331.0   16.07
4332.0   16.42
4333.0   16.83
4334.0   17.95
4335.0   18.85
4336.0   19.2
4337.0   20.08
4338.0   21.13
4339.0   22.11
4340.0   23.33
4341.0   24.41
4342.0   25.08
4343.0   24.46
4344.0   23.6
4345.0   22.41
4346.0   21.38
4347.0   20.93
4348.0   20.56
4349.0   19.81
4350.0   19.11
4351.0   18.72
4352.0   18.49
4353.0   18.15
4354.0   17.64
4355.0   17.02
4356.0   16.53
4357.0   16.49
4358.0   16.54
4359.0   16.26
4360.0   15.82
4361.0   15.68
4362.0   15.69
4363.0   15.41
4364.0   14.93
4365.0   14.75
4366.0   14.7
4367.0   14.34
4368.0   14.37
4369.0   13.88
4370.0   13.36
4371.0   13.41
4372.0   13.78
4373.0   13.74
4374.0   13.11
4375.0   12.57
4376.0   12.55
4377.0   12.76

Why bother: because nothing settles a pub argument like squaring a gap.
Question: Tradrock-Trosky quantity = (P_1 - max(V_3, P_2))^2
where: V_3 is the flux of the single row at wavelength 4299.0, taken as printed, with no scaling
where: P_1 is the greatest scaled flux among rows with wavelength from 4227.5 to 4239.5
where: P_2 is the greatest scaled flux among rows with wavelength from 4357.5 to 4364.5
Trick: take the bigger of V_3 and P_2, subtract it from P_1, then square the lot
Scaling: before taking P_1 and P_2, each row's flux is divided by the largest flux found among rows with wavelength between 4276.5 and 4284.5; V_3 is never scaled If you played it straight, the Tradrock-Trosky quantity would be 163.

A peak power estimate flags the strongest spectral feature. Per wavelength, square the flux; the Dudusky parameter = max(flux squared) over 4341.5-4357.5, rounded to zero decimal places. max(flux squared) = 629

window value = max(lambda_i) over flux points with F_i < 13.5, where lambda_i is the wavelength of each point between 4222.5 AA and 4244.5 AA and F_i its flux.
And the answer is 4244.0 AA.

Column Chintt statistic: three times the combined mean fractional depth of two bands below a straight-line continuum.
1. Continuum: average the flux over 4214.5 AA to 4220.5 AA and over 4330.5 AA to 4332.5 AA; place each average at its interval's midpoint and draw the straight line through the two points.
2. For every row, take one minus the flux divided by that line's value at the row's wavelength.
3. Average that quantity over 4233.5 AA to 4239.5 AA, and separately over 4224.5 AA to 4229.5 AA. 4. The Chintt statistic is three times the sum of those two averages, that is -0.39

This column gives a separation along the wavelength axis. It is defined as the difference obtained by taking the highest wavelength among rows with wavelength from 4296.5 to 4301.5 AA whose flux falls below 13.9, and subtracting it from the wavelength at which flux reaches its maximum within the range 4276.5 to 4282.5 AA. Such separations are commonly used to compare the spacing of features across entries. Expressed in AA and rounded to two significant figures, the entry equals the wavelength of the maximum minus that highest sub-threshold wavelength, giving -21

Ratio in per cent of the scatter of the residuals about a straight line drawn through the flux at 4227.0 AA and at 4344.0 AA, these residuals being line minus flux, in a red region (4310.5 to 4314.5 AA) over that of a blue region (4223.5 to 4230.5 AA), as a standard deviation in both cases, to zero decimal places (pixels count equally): 12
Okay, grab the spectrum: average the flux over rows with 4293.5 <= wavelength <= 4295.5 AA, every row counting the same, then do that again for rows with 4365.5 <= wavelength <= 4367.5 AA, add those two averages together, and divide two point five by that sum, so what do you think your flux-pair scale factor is 0.0877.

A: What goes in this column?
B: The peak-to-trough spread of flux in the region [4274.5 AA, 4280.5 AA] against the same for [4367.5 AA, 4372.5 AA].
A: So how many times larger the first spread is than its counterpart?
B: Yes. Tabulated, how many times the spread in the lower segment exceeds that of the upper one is 1.0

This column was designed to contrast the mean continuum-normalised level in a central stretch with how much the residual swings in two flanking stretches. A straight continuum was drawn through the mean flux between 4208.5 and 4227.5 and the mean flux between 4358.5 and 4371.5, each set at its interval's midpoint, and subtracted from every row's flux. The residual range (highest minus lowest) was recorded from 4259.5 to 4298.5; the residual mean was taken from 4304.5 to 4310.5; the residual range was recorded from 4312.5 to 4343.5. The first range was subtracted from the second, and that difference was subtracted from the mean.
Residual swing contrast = -8.3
